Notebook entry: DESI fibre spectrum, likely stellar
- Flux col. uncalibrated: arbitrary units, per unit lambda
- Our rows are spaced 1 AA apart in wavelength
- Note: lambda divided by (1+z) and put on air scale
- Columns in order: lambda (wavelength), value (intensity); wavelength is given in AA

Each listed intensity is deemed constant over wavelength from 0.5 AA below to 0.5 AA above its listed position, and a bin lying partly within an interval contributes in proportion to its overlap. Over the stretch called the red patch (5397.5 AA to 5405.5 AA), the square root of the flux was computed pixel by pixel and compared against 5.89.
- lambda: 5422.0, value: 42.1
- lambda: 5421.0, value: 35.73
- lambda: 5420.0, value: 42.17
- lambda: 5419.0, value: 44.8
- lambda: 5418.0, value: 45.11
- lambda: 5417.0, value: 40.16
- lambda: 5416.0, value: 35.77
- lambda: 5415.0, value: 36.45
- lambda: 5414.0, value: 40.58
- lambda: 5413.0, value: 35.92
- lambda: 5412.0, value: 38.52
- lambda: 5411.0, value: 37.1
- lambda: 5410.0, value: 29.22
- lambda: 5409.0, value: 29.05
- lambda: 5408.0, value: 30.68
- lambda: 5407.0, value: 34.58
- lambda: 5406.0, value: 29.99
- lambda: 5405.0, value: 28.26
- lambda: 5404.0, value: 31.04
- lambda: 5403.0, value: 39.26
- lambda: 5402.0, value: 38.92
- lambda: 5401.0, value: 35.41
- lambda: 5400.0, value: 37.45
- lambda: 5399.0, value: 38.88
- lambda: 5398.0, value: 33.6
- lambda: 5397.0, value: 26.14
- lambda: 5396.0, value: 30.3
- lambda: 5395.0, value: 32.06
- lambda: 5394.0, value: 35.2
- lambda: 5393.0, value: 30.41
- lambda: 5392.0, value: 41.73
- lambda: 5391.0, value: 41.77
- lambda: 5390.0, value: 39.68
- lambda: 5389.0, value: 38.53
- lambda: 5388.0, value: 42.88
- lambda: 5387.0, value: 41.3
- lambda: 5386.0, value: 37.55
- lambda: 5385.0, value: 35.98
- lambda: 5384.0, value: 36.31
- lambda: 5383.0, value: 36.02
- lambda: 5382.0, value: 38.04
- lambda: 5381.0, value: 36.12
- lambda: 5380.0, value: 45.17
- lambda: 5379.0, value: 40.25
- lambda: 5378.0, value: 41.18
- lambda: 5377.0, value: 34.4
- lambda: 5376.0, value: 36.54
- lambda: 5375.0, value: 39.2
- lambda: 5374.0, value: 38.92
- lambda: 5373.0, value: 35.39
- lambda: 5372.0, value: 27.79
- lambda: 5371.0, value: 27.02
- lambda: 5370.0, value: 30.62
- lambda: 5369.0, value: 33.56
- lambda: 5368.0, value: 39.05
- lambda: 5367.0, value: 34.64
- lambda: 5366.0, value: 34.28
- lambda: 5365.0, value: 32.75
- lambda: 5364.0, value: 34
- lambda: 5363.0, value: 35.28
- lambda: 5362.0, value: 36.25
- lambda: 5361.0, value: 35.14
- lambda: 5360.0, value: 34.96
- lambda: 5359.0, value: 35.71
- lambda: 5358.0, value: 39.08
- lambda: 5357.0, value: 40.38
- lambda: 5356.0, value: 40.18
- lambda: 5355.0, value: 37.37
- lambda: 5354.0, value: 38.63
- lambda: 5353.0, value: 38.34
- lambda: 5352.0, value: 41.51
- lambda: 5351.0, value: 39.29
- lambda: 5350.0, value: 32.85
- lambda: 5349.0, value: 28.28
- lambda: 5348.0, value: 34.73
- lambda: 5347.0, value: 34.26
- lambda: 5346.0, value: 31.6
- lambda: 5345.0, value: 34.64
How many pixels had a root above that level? 5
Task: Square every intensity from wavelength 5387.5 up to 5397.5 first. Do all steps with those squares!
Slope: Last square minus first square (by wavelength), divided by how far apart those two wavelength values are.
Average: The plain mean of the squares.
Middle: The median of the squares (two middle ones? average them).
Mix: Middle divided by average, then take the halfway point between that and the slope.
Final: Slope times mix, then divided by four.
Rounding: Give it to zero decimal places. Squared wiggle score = 2044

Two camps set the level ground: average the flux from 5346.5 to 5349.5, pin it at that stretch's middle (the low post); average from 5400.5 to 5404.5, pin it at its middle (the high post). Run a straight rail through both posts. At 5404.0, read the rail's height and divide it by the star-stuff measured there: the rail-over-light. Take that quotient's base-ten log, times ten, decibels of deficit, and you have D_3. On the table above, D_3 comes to 0.7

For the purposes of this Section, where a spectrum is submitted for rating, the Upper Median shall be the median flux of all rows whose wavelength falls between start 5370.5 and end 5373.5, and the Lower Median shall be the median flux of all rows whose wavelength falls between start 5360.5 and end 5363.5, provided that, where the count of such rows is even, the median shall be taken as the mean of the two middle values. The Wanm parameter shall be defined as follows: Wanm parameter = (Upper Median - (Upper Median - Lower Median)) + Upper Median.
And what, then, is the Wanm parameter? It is 63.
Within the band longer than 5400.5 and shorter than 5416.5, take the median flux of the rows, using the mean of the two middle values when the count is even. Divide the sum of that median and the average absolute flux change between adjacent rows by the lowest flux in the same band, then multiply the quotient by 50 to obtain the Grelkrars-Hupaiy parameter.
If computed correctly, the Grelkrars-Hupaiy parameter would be 69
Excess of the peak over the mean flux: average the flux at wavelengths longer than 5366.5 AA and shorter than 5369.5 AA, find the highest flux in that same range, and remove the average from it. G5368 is 3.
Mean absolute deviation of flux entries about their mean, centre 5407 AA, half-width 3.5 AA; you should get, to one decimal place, 1.5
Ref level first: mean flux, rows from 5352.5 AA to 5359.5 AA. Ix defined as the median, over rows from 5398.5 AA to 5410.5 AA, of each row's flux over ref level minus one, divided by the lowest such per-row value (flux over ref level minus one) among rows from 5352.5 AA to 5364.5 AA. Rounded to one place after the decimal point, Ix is 1.3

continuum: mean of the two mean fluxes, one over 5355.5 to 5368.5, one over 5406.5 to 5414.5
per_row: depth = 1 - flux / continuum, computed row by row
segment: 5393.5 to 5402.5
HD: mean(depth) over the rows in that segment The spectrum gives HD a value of 0.033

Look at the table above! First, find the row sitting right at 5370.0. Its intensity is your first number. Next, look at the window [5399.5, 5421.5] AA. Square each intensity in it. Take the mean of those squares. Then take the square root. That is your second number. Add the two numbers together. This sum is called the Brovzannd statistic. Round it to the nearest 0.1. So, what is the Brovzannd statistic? 67.1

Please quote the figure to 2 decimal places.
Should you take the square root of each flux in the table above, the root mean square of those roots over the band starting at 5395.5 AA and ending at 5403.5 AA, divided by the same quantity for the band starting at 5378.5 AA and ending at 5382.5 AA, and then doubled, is 1.87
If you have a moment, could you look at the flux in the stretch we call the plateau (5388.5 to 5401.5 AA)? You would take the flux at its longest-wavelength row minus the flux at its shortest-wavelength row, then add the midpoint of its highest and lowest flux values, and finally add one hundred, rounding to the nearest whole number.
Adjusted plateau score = 131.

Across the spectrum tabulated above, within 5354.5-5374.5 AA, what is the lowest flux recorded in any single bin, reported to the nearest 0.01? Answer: 27.02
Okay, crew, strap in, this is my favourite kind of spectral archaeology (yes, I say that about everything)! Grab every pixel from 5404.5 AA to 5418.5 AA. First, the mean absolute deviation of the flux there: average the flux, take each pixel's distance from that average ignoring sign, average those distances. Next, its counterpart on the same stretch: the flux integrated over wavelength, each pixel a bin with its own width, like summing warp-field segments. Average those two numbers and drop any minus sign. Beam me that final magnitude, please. 248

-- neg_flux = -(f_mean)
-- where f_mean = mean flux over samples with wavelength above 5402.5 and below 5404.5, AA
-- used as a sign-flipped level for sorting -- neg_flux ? -35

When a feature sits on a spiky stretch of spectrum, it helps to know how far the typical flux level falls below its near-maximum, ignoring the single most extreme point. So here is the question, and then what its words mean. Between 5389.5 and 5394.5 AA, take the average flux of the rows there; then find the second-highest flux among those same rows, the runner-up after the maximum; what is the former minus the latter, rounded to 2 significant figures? -4.0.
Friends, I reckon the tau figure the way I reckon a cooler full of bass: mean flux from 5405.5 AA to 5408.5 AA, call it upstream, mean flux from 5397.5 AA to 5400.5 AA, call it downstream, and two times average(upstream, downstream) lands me 68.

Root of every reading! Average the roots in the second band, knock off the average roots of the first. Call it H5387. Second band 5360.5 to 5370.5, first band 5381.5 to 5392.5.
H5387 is -0.37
